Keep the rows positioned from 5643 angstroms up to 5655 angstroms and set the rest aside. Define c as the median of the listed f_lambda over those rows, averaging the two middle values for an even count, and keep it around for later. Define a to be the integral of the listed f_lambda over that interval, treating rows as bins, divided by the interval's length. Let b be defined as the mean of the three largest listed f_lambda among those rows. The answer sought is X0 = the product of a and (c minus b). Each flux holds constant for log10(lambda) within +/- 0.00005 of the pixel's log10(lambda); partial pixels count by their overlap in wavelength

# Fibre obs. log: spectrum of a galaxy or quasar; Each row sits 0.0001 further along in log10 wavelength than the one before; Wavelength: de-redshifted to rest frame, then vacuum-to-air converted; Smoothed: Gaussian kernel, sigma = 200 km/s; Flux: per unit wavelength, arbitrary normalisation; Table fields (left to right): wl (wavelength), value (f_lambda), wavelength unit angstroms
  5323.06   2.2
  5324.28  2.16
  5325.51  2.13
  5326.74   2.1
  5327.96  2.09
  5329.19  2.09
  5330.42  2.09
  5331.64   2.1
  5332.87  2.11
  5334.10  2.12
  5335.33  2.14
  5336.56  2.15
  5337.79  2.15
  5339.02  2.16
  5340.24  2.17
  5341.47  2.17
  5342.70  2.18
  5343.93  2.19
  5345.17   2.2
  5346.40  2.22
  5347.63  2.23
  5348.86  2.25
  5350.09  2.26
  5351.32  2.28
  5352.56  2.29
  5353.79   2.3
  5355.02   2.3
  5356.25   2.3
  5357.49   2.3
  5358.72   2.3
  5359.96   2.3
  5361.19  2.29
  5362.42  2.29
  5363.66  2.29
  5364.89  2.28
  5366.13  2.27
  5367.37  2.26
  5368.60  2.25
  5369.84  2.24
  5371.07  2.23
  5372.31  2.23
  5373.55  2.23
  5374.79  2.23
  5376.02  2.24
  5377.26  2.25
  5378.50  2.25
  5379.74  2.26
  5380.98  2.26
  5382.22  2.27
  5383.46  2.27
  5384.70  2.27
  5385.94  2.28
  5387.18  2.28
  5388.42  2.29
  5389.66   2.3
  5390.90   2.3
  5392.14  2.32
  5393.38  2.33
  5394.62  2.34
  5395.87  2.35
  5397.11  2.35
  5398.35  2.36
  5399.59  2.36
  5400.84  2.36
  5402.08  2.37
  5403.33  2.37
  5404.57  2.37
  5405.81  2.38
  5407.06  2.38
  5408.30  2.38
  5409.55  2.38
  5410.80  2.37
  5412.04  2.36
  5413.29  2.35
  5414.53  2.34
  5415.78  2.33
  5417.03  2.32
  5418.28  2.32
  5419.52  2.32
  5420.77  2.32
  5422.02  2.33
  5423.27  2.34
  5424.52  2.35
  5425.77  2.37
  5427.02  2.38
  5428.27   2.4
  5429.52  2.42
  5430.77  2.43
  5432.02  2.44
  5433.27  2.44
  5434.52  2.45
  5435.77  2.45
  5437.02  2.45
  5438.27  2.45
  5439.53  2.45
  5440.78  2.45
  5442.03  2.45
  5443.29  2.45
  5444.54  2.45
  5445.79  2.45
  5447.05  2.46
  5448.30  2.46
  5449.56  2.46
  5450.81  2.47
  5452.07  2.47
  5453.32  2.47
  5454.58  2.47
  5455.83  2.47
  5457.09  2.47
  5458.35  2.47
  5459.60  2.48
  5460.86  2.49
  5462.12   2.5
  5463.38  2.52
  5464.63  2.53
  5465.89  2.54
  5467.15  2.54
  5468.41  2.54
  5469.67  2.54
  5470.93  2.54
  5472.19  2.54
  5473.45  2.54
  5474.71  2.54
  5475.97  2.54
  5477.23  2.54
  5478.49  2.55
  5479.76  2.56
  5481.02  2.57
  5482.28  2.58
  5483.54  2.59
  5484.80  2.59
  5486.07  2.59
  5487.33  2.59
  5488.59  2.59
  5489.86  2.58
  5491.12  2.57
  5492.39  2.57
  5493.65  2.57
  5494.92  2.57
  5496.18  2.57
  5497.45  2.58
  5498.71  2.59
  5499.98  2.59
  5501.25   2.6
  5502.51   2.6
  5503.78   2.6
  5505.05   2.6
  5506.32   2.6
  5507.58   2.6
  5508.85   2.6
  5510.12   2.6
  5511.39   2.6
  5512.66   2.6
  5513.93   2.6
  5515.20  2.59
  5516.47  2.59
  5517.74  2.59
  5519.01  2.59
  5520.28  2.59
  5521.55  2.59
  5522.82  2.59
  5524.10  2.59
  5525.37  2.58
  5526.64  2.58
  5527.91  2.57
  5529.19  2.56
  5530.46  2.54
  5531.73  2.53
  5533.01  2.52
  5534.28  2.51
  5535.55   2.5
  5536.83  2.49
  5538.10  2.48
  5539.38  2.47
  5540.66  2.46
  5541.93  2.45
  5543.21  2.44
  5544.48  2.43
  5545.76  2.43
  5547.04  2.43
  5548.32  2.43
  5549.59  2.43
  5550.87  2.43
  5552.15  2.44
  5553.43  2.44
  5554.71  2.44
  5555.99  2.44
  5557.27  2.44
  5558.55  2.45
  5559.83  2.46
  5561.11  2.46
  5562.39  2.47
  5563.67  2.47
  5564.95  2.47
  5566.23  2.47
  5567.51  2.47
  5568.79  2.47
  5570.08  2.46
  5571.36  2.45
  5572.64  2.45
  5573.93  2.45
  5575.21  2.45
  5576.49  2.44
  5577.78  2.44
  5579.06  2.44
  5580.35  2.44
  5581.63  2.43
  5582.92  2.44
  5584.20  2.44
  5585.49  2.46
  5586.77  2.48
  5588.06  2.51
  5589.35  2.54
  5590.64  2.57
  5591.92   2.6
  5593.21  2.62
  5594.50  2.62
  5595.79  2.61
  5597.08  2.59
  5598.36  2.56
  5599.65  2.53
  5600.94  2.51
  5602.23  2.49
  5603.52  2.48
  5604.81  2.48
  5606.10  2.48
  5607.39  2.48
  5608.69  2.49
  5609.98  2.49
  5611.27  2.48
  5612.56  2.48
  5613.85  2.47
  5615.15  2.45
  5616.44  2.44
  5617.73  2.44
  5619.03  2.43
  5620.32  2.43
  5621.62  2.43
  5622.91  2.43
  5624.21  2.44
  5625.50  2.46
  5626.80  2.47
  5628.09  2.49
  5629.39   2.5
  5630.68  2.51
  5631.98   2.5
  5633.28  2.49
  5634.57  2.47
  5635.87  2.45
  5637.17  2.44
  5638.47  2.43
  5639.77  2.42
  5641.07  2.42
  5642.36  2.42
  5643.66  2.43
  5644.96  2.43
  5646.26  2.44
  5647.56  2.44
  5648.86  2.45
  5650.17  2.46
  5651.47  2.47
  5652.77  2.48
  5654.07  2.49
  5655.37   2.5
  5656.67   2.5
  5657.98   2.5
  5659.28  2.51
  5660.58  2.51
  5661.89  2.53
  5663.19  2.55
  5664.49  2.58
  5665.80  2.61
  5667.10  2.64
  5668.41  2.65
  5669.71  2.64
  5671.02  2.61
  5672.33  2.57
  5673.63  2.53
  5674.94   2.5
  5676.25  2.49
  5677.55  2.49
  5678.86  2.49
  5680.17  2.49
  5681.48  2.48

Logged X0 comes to -0.074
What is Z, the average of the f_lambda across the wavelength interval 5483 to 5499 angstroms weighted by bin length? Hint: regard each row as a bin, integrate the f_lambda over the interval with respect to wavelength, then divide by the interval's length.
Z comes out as 2.6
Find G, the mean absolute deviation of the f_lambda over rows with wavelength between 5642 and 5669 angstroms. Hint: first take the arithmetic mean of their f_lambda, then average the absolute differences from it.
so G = 0.052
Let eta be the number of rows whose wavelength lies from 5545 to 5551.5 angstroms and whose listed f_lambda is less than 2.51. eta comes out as 5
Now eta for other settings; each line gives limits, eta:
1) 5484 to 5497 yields 0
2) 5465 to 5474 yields 0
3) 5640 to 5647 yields 5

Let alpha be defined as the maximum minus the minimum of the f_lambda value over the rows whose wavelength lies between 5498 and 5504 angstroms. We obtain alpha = 0.010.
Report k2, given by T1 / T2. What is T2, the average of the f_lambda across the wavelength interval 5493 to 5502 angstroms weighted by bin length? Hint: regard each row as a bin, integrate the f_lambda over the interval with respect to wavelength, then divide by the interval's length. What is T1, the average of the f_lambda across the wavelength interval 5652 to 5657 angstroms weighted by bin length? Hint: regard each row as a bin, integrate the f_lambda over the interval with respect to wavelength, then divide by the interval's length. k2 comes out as 0.97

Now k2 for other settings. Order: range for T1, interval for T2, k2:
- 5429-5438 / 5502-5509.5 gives 0.94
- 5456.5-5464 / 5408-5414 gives 1.05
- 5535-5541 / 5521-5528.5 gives 0.96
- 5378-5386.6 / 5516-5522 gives 0.87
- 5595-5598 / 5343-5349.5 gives 1.17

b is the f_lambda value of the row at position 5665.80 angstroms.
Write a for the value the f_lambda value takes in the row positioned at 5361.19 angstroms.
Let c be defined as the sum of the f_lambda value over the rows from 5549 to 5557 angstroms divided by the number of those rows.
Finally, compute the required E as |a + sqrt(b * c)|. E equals 4.81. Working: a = 2.29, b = 2.61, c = 2.44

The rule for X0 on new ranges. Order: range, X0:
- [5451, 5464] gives -0.083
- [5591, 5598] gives -0.017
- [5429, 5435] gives -0.008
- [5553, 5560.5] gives -0.024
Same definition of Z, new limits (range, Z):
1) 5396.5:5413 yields 2.4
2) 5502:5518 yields 2.6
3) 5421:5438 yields 2.4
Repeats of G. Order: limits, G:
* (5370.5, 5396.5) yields 0.030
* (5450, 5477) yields 0.031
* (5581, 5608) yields 0.053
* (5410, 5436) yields 0.041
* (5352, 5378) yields 0.026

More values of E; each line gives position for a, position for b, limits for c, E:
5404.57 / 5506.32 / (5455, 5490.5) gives 4.94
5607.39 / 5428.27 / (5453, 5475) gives 4.93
